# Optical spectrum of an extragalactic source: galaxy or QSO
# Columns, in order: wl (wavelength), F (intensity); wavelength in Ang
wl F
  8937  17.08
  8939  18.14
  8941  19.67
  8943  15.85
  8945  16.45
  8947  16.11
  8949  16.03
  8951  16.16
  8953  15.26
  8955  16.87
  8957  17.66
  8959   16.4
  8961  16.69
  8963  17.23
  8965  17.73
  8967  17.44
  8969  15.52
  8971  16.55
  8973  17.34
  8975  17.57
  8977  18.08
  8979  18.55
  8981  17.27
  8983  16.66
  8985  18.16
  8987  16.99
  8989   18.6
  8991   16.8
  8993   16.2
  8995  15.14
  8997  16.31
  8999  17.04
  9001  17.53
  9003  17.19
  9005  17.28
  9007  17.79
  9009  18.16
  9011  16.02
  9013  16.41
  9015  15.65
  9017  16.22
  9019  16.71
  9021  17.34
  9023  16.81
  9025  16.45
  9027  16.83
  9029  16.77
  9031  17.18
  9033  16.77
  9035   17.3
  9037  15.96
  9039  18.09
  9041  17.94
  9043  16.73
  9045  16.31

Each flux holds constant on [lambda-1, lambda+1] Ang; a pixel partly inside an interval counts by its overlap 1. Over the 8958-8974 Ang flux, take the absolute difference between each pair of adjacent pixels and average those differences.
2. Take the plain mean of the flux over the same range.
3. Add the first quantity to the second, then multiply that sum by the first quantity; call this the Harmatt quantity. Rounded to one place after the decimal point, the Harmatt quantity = 13.5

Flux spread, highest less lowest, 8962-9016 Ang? 3.5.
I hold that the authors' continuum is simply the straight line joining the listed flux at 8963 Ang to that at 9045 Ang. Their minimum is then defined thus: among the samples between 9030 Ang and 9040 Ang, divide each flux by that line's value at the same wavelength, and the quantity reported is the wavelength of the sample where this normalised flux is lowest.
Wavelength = 9037 Ang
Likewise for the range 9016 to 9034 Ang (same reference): 9017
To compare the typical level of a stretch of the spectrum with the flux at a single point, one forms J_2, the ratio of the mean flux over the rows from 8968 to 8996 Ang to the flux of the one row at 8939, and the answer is 0.94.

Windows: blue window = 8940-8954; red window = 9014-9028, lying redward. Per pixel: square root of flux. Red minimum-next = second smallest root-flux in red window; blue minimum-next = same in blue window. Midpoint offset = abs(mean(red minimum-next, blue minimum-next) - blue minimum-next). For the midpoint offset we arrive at 0.023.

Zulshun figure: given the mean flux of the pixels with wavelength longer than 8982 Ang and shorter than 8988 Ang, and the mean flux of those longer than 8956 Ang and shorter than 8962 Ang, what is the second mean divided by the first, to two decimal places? 0.98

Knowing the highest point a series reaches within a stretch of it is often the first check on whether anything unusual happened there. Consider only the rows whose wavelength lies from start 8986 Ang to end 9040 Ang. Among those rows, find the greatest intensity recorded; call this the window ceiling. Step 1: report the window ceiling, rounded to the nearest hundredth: 18.60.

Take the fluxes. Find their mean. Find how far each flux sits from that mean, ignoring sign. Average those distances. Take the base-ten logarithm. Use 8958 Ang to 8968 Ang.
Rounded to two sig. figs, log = -0.35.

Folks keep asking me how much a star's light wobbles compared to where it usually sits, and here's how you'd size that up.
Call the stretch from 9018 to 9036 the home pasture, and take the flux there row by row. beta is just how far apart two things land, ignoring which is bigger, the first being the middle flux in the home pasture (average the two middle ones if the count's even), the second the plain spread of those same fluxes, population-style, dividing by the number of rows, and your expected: 16.53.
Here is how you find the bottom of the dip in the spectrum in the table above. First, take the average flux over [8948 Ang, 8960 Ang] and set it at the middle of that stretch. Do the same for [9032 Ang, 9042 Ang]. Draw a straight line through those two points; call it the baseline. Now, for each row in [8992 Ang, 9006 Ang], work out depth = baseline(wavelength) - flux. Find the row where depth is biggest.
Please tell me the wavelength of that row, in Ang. 8995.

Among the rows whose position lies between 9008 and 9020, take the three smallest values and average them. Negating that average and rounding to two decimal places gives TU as -15.96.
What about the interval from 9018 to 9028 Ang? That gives -16.66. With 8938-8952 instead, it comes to -16.00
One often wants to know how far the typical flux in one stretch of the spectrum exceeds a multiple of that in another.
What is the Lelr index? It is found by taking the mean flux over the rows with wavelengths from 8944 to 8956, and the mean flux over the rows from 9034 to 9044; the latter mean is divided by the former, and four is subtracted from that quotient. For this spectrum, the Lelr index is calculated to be -2.93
